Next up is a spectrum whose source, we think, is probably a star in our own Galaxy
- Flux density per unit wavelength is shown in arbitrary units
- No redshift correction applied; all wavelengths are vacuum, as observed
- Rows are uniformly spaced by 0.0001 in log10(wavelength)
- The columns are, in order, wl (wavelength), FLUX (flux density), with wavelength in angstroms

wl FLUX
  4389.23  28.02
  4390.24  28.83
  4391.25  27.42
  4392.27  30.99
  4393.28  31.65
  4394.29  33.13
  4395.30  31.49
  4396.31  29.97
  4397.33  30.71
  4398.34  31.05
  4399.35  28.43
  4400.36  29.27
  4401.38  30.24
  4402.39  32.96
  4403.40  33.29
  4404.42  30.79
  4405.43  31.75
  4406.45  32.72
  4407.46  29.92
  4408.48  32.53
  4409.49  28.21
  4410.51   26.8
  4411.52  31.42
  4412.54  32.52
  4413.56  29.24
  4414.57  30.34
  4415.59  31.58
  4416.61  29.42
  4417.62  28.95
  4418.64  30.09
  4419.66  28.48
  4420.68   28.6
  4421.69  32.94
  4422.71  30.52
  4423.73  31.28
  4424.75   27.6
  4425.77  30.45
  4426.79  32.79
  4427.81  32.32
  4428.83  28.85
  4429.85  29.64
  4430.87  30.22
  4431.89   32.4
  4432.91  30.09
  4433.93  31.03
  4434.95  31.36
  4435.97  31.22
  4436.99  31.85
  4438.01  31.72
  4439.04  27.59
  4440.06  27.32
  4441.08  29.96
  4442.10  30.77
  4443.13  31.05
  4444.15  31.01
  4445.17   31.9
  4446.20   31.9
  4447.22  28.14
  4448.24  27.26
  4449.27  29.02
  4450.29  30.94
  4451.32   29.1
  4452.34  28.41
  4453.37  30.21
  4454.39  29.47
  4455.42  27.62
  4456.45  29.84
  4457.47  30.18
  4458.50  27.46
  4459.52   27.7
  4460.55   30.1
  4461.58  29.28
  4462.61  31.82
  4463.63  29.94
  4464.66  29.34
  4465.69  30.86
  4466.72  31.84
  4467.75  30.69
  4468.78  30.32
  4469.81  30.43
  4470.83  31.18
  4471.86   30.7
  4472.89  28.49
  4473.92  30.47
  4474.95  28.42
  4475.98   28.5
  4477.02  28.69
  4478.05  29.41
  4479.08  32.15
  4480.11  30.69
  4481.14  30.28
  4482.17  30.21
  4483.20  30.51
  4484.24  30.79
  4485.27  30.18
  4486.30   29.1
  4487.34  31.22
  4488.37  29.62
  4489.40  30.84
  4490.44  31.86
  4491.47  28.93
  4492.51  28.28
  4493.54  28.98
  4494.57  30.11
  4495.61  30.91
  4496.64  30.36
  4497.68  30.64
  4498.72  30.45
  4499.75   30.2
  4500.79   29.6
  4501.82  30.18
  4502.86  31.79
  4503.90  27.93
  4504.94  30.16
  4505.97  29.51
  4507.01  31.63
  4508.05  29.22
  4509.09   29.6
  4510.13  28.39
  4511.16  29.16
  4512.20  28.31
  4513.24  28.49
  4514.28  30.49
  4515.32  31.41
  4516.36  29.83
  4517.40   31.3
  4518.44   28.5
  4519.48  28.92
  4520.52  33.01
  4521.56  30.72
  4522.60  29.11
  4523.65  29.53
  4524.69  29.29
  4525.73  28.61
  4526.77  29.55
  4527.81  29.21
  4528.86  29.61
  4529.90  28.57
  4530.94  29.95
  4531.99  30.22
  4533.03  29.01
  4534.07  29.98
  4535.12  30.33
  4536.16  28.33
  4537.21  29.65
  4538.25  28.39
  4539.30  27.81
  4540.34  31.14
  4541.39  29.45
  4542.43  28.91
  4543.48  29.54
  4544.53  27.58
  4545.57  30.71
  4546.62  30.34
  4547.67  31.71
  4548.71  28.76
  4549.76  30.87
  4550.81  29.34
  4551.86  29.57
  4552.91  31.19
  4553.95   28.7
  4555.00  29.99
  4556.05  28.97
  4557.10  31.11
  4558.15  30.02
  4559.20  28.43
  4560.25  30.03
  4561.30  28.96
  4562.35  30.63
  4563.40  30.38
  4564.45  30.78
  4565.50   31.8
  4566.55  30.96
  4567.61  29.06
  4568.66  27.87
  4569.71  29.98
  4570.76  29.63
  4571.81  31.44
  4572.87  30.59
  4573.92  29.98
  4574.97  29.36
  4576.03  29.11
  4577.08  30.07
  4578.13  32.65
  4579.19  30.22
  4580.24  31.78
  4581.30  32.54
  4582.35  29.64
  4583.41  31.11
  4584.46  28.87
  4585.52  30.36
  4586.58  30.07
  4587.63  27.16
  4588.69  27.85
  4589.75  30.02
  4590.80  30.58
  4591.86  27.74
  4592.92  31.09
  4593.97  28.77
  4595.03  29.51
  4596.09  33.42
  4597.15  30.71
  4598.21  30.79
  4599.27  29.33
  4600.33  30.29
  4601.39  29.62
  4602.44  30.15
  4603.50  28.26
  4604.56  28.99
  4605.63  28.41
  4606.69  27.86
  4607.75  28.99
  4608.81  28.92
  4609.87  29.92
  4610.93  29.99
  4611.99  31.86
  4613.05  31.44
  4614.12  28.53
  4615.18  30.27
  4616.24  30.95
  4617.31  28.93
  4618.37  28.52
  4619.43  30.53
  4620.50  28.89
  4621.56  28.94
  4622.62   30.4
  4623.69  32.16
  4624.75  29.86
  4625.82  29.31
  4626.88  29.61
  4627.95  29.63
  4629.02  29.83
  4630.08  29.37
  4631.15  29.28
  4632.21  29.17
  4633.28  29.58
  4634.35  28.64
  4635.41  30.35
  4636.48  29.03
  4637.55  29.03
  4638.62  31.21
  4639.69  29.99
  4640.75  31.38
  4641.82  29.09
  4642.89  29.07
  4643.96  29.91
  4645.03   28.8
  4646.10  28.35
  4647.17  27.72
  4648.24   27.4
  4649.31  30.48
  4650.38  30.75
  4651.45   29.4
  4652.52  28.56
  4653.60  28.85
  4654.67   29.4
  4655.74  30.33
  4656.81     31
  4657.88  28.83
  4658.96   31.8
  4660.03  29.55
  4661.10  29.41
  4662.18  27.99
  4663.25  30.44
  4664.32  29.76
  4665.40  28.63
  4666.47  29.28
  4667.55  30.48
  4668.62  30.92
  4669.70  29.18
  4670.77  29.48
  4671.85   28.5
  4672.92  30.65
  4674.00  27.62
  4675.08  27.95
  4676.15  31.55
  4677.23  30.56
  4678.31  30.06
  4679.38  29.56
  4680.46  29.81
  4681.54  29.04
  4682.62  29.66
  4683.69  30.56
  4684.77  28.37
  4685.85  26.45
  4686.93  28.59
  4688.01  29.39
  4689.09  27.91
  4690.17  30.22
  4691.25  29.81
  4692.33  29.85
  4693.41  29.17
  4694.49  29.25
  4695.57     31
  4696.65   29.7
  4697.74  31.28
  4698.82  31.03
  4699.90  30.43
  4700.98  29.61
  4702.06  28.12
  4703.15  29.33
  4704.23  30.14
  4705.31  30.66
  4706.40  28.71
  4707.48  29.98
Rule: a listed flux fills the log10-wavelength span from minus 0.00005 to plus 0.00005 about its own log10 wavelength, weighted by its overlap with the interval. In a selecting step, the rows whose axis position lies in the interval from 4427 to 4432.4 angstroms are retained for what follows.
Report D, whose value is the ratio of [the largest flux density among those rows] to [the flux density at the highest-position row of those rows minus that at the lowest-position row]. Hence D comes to 405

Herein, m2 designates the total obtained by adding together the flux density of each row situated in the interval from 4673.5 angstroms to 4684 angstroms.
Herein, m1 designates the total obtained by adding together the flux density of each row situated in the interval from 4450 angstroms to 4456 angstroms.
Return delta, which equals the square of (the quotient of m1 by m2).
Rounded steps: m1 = 176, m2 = 296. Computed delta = 0.4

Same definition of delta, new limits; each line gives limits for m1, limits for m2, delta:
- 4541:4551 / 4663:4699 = 0.1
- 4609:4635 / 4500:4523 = 1.2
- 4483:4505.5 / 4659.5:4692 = 0.6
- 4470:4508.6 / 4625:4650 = 2.7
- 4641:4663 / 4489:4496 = 7.8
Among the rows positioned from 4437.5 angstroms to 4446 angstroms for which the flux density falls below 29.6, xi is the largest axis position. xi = 4440.06 angstroms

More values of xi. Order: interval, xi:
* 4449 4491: 4486.30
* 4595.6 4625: 4621.56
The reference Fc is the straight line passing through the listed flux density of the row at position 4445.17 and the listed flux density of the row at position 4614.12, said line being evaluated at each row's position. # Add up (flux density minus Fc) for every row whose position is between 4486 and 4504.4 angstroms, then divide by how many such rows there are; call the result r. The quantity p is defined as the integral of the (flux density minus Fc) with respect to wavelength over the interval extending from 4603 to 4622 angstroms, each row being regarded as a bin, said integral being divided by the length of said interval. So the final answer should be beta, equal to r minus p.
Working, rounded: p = 1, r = -0.8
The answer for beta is -1.7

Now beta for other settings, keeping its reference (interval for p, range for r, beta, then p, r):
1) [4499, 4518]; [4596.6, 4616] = 1.8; -1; 1.0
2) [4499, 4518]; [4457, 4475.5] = -0.7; -1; -1.5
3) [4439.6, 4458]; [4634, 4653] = 3.6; -2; 1.5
